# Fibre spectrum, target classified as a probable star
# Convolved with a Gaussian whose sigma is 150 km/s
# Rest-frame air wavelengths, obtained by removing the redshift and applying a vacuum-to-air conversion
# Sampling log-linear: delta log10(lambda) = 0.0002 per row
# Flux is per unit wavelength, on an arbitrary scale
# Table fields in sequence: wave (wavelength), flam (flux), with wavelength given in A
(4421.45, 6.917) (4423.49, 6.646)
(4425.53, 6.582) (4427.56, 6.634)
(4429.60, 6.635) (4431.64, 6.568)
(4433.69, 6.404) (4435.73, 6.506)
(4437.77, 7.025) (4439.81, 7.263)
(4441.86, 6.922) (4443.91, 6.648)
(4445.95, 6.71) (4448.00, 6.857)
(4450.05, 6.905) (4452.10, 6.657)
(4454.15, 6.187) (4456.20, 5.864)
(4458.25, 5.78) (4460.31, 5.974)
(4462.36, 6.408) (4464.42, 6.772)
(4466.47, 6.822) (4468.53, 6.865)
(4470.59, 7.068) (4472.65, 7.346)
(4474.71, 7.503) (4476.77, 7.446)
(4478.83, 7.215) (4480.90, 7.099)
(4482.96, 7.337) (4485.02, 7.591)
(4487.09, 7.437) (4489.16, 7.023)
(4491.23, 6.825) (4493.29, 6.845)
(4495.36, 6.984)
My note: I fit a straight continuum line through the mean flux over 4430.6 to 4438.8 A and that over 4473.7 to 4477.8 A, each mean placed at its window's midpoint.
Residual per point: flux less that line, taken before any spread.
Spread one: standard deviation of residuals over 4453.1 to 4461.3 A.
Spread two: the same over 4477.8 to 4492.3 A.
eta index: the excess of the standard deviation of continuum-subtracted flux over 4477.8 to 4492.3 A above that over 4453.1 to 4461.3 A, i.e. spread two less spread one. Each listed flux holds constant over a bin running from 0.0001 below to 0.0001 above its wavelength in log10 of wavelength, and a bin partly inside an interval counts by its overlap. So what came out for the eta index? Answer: 0.10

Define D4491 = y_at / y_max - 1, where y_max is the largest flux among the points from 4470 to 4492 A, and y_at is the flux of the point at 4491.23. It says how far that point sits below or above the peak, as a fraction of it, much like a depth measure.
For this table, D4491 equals -0.10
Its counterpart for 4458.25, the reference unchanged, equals -0.24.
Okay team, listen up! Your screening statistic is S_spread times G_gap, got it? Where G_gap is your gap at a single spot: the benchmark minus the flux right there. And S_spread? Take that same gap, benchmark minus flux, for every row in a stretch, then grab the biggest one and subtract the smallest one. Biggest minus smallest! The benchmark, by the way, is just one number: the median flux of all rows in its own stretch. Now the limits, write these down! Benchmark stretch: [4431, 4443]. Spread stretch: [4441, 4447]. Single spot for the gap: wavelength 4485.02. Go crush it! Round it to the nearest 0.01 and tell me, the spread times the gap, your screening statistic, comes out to -0.23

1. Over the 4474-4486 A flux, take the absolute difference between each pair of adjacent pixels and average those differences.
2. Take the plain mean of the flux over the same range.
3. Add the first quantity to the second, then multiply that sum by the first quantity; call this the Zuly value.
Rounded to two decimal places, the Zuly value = 1.35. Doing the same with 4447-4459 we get 1.55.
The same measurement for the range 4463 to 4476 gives 1.05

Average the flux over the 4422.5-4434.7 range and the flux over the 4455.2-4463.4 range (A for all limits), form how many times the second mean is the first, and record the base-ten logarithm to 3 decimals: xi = -0.039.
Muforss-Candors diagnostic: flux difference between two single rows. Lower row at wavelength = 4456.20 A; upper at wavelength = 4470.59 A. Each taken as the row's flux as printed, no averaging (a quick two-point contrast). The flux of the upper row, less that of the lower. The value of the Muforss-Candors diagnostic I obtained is 1.2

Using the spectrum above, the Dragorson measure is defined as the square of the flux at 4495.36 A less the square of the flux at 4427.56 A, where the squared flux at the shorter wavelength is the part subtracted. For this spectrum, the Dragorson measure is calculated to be 4.8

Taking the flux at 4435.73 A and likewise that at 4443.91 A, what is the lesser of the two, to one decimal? 6.5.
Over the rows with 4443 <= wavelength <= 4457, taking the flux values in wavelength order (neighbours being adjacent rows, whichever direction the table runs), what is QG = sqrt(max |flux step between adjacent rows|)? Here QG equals 0.69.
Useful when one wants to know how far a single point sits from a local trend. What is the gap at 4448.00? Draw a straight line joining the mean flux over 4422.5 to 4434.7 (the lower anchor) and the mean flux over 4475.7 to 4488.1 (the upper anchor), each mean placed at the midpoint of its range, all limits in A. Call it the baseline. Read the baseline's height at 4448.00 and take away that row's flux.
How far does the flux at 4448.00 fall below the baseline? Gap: 0.0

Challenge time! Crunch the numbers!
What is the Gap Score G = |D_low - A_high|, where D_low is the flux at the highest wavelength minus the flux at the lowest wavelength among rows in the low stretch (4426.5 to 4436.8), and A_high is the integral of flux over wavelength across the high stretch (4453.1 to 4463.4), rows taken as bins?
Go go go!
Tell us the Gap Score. 62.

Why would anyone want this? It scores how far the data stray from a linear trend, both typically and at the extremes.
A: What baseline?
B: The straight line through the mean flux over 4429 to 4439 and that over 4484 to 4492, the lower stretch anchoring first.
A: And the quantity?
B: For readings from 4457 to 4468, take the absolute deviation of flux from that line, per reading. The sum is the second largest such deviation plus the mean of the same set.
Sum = 1.53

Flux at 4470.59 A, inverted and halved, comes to 0.071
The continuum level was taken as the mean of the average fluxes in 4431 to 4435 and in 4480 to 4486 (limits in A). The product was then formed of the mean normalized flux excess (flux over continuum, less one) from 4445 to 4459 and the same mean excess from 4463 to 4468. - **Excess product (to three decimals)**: 0.001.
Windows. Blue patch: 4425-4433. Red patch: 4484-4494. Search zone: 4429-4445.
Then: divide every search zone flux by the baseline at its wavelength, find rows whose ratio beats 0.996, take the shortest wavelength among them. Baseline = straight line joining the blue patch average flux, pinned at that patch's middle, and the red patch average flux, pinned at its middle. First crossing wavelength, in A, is 4429.60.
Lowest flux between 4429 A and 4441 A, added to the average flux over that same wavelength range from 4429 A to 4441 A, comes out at 13.1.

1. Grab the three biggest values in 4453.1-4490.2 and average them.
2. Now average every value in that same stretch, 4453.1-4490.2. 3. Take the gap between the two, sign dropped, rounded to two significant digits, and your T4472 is 0.64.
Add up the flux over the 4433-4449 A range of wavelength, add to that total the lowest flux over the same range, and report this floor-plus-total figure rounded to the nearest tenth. 60.7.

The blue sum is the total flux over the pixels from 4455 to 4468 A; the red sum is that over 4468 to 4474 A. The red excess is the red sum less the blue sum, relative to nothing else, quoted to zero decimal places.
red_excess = -16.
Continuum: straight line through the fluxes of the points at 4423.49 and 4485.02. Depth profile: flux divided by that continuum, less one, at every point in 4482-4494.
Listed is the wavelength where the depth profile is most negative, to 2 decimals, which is 4493.29 A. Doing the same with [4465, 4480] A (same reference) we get 4466.47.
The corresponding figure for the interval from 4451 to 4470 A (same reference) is 4458.25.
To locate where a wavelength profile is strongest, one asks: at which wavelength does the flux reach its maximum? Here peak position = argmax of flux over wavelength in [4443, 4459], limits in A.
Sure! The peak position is 4450.05 A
